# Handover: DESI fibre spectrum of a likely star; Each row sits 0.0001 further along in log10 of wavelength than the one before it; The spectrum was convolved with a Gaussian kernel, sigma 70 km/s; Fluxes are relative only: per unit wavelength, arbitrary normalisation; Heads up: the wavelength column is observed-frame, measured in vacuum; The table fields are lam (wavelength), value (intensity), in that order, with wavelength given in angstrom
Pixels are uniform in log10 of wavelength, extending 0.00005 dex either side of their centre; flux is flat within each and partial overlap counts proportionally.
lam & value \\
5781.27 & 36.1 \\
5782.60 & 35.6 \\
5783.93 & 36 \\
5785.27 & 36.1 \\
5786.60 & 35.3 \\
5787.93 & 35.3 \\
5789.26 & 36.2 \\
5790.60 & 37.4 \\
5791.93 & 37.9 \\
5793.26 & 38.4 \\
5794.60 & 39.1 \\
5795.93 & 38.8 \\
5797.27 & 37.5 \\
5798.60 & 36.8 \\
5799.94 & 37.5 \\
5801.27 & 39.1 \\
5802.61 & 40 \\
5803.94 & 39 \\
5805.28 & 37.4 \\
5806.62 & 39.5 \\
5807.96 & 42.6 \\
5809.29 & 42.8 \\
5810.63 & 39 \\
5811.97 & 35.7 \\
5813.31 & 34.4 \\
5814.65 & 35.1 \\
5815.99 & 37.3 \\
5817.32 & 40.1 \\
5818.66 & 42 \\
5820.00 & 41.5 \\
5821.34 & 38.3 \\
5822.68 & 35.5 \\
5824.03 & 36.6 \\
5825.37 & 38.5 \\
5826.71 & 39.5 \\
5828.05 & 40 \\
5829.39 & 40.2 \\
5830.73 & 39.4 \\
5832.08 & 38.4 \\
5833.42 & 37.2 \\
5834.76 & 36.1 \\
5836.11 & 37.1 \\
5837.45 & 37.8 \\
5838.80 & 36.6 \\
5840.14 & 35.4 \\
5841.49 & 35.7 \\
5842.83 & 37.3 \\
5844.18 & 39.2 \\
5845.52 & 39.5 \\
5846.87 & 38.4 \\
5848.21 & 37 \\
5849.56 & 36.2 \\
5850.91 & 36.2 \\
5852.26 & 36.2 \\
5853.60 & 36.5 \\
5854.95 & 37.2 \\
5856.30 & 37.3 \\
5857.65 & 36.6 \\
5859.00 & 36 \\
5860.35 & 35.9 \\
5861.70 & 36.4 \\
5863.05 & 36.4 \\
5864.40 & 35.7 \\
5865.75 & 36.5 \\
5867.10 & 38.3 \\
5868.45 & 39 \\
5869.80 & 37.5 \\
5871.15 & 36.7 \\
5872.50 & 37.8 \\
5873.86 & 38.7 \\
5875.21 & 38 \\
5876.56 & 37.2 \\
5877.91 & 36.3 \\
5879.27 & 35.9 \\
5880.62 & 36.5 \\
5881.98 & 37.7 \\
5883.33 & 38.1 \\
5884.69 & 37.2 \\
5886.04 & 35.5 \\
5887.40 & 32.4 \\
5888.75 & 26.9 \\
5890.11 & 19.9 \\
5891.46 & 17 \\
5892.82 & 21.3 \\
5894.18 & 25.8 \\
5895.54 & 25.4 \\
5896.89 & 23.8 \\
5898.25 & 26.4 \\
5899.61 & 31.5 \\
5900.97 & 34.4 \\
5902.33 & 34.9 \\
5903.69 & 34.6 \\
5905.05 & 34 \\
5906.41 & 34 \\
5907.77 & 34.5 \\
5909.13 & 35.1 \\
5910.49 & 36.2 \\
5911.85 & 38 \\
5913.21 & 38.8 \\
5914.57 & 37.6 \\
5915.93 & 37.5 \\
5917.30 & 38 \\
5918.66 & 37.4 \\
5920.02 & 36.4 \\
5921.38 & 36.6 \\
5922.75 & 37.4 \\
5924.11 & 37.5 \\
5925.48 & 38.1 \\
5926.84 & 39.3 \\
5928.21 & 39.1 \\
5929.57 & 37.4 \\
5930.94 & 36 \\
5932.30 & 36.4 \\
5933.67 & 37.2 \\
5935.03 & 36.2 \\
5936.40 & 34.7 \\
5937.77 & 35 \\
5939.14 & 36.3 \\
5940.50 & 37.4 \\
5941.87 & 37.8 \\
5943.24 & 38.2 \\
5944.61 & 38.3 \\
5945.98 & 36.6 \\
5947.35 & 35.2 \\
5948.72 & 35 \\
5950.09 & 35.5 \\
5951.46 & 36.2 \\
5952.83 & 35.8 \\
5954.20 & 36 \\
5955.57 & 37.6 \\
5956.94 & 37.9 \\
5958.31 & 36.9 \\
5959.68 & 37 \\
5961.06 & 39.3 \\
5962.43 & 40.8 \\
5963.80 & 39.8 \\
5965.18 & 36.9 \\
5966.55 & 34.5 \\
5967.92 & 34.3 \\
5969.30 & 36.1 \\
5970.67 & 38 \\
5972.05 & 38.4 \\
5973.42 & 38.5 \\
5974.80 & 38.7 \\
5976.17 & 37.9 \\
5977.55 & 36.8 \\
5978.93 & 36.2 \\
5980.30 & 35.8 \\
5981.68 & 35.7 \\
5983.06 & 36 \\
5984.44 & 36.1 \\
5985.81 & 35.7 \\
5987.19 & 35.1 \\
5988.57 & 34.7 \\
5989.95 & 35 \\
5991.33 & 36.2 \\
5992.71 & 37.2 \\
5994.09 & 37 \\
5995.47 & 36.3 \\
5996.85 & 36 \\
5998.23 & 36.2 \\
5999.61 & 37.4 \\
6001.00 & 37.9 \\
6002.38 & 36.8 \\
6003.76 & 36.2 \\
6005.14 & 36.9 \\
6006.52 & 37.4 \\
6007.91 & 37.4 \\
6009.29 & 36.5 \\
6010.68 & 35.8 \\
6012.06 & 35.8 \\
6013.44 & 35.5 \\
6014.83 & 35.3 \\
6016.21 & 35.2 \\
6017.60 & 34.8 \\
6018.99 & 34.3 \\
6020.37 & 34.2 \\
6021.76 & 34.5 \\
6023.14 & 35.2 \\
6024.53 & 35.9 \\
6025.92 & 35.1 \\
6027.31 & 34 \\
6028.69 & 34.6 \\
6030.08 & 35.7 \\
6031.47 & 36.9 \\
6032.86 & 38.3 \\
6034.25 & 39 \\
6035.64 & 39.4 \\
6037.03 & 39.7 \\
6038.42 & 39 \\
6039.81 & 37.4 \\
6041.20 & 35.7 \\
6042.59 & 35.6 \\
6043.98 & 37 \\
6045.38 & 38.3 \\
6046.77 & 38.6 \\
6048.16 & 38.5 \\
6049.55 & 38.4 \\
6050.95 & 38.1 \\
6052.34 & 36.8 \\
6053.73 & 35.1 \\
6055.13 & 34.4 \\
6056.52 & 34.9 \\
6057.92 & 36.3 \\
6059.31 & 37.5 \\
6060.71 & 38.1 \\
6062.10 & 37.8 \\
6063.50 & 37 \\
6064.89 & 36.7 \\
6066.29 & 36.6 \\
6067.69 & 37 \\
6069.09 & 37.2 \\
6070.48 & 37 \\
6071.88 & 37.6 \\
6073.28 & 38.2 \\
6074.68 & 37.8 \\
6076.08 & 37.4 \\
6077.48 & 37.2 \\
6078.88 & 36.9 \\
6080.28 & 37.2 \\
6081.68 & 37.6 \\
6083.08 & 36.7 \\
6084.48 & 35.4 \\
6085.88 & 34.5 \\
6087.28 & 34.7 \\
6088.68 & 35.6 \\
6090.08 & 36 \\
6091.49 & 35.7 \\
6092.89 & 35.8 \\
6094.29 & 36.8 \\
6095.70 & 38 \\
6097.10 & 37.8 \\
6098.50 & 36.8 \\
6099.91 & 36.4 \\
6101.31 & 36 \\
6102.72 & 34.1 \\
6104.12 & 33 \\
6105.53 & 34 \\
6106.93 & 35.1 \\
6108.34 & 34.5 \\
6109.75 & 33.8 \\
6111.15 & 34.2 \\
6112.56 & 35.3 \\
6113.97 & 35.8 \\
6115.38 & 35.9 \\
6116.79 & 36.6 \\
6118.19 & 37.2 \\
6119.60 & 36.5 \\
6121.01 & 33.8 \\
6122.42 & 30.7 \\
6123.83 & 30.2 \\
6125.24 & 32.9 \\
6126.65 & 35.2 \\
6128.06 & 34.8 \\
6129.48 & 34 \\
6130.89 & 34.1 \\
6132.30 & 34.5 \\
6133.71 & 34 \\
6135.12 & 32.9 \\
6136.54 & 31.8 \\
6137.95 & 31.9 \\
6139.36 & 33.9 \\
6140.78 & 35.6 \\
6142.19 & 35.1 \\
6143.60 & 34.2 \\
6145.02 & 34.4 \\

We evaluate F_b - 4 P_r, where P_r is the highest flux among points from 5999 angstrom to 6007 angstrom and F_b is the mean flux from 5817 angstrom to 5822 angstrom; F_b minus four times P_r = -111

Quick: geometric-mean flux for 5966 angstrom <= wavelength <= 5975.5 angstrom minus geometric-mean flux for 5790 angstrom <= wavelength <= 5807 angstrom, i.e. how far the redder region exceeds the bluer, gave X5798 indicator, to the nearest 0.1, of -1.4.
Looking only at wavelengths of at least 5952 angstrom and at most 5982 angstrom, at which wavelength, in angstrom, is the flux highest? 5962.43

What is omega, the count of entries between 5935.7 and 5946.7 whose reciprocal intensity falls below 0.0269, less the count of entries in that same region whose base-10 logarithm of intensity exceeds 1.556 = -2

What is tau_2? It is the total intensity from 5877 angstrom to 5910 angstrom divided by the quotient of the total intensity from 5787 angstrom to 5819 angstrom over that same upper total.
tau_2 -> 611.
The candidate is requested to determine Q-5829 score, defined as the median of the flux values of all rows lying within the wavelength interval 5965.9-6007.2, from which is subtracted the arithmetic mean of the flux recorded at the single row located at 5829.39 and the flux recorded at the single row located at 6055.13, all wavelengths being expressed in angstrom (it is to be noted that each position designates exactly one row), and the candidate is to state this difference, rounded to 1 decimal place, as -1.1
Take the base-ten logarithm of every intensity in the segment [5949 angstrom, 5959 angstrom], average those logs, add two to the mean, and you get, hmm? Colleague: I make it 3.563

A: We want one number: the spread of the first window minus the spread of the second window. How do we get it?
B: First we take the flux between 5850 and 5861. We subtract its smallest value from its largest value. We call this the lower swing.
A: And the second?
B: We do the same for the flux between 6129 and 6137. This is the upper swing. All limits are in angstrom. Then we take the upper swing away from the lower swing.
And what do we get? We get -1.3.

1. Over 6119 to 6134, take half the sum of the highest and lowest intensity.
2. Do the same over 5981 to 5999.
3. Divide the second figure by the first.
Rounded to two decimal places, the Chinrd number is 1.08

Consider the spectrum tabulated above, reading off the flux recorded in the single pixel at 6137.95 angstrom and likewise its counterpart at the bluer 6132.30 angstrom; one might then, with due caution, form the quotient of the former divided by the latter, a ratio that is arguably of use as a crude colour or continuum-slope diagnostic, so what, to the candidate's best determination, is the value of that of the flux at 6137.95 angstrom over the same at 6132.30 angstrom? 0.92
